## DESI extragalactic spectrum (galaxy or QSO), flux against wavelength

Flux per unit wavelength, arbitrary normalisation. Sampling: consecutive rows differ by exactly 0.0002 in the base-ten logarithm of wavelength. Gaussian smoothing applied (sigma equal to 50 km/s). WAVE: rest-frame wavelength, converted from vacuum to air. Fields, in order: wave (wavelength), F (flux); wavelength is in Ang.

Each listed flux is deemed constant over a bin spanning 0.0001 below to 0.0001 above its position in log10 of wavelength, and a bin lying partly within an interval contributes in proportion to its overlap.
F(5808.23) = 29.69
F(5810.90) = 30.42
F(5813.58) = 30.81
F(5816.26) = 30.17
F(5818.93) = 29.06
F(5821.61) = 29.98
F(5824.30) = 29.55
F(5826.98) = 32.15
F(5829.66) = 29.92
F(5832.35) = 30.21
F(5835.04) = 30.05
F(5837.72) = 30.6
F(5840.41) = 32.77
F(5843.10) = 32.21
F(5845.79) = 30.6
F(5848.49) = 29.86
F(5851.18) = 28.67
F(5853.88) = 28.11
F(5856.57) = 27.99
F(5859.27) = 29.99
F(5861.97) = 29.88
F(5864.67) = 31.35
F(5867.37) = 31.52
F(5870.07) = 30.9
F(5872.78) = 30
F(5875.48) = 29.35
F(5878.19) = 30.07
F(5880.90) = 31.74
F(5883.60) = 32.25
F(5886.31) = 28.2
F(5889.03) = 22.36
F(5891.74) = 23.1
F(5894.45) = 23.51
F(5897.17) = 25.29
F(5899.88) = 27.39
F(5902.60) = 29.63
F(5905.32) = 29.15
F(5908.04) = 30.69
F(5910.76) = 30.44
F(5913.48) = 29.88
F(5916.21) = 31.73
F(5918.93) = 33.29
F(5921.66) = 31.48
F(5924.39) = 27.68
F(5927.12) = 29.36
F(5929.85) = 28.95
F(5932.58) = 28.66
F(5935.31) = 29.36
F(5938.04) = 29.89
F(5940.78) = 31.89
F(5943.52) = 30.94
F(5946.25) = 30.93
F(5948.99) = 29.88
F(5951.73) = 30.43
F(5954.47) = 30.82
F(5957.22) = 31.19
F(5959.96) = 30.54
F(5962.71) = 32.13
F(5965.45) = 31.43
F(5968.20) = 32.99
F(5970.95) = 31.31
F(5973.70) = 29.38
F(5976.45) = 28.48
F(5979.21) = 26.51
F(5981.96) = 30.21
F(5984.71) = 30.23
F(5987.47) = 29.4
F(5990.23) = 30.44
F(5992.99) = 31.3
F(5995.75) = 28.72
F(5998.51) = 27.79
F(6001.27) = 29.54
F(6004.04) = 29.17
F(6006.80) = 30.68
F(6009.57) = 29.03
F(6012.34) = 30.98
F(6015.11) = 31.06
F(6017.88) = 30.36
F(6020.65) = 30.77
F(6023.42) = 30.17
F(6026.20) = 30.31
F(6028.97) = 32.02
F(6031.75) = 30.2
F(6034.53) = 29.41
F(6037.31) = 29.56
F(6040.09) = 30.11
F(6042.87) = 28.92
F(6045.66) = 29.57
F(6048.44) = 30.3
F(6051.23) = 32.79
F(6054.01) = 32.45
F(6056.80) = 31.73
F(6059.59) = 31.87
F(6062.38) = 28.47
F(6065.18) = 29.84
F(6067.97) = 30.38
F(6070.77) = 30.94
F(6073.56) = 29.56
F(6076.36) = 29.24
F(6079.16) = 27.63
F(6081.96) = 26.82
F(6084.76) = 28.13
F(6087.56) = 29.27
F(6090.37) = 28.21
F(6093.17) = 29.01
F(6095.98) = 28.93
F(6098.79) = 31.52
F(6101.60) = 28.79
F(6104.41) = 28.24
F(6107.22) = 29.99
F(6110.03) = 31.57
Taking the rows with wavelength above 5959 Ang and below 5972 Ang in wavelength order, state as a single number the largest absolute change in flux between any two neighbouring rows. 1.7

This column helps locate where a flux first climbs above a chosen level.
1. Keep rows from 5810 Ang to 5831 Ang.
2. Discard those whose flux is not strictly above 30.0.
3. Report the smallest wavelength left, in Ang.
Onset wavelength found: 5810.90 Ang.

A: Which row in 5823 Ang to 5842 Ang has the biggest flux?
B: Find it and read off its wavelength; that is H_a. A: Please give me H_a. 5840.41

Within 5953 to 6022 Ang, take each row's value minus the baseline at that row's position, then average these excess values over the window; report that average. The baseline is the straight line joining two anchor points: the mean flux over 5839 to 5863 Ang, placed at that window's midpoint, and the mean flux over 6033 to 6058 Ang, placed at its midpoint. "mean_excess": -0.2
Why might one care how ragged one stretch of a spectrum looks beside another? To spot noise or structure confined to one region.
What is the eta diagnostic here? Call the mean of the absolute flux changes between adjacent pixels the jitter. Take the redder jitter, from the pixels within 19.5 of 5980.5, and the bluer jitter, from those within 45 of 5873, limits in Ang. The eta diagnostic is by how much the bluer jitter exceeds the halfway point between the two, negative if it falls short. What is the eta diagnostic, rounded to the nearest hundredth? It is -0.12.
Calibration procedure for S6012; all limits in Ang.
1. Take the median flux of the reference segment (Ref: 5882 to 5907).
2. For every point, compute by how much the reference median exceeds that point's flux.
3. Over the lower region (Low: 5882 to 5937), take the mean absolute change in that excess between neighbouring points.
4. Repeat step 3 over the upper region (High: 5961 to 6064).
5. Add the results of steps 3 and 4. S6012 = 2.87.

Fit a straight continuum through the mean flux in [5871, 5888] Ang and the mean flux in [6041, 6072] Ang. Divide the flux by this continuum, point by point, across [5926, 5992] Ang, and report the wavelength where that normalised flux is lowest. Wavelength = 5979.21 Ang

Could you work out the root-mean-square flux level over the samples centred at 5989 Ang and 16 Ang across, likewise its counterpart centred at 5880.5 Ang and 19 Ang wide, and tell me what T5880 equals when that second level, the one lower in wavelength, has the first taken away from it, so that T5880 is -0.76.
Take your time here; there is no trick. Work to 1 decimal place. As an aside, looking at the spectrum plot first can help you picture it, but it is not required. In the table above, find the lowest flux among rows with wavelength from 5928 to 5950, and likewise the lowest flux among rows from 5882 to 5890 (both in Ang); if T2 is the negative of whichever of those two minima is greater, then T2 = -28.7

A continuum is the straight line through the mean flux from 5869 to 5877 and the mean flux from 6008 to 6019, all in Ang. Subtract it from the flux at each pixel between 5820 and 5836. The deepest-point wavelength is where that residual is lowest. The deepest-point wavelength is 5824.30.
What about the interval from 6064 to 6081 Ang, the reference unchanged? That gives 6079.16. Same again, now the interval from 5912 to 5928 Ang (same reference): 5924.39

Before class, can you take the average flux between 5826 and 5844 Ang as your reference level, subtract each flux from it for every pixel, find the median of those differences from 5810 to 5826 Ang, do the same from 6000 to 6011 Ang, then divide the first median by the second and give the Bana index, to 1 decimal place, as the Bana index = 0.6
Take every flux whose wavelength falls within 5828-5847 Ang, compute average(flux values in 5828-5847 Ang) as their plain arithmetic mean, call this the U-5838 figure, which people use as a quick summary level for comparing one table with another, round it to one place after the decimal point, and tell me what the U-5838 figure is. 30.9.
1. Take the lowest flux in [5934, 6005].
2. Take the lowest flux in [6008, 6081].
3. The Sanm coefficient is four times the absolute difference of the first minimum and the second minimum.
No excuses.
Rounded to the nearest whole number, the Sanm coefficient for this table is 4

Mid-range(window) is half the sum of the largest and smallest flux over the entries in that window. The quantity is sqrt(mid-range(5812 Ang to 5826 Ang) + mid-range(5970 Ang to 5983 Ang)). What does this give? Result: 7.67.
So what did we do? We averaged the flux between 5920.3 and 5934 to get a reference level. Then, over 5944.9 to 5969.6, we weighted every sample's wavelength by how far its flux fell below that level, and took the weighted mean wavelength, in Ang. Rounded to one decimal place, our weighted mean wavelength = 5959.8 Ang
